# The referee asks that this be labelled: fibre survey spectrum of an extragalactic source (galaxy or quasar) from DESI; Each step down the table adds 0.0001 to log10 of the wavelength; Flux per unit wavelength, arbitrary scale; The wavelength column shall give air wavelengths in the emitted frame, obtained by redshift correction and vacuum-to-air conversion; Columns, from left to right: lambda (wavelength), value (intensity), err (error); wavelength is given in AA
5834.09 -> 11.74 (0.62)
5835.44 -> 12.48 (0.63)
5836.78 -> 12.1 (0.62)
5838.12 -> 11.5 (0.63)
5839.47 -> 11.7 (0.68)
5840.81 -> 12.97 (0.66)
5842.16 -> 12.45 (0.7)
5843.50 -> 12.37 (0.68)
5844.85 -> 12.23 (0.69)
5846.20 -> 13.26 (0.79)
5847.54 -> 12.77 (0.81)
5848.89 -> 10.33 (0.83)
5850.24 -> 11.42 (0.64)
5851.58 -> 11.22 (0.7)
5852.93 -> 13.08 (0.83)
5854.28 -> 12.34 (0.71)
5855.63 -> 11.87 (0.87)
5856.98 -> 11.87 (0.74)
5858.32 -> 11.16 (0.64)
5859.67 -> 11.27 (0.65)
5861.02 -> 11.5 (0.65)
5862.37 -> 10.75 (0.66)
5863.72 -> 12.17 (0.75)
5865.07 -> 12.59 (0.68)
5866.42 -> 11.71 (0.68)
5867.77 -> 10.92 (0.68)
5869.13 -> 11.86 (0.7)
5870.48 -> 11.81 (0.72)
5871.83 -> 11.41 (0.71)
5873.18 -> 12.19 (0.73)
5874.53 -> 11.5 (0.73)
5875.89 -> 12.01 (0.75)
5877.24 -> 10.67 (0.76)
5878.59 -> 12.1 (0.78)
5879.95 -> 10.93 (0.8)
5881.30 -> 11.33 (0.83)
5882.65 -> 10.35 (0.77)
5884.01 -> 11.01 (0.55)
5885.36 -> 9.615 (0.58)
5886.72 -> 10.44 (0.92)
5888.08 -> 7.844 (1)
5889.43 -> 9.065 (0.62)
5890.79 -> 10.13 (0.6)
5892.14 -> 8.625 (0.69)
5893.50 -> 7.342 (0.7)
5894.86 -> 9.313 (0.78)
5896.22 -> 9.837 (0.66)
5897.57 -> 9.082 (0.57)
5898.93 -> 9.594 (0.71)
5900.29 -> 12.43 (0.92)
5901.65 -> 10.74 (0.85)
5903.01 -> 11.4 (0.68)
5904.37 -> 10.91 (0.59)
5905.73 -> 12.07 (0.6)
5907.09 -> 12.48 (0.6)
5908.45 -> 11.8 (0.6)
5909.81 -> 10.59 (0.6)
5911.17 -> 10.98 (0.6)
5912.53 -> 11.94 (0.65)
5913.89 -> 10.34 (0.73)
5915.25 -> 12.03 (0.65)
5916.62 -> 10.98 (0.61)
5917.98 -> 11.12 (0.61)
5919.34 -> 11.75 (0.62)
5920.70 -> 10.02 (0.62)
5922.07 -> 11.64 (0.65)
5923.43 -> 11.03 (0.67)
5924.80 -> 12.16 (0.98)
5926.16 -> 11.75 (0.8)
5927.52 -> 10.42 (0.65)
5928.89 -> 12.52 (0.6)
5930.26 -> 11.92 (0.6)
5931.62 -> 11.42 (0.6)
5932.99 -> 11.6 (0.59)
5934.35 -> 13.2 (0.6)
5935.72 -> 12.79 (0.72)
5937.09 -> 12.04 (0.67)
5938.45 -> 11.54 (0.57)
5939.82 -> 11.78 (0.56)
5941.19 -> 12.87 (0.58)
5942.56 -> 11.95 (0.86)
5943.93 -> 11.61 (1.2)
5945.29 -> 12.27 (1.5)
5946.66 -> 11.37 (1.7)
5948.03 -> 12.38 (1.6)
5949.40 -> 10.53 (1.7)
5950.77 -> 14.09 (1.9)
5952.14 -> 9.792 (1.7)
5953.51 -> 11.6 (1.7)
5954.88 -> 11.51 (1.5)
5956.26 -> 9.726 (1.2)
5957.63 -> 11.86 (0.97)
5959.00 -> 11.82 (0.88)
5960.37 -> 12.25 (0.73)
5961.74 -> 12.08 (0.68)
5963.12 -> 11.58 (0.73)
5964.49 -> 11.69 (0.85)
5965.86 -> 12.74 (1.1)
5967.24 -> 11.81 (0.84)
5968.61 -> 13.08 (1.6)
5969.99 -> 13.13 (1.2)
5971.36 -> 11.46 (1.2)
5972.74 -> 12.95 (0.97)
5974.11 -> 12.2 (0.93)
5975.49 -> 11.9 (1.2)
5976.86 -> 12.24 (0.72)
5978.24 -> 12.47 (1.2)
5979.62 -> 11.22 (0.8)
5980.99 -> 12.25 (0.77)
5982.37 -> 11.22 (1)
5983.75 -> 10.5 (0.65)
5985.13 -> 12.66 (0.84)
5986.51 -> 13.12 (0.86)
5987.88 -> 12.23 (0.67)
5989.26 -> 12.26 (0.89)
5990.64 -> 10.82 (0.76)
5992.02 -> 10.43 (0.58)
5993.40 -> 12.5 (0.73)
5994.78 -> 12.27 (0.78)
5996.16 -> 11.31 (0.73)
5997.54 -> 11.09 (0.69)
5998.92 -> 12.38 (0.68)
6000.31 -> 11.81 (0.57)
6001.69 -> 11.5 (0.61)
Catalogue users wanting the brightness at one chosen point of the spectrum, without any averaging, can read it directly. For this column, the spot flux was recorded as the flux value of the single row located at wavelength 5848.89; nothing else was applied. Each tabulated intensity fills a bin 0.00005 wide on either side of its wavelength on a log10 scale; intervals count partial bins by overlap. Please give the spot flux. 10.33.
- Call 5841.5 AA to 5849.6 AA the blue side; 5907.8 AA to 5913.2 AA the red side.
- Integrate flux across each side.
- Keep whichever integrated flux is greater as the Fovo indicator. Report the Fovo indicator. 99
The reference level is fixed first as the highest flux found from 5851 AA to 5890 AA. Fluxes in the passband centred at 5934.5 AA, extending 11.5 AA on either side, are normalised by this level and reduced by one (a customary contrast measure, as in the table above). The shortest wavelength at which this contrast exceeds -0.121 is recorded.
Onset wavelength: 5924.80 AA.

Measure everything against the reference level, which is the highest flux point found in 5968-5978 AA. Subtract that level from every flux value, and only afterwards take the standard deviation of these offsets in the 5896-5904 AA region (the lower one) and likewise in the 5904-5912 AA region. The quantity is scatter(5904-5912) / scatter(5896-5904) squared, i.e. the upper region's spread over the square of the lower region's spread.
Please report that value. 0.5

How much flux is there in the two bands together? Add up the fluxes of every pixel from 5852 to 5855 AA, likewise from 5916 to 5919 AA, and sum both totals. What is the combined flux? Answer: 48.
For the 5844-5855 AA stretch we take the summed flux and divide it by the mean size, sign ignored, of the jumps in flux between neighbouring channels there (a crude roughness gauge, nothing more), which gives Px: 86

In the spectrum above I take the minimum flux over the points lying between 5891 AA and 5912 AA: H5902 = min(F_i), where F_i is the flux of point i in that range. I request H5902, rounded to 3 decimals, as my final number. 7.342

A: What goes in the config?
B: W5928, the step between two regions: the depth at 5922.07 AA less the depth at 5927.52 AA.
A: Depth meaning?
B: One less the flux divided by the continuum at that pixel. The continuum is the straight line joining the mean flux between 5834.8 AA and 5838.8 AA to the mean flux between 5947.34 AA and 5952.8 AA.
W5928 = -0.10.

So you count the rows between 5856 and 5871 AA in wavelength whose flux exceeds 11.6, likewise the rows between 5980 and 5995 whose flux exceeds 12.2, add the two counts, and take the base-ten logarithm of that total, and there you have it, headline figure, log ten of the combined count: 1.11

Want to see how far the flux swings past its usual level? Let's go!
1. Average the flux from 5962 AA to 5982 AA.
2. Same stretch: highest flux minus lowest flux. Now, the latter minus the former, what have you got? -10.3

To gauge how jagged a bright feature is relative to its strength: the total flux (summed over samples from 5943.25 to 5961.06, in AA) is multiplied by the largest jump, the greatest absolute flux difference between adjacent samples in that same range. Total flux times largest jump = 648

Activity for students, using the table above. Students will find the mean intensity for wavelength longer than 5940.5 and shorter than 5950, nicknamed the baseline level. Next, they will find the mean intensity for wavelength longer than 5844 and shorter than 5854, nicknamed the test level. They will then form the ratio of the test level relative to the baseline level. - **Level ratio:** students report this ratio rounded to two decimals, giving 1.02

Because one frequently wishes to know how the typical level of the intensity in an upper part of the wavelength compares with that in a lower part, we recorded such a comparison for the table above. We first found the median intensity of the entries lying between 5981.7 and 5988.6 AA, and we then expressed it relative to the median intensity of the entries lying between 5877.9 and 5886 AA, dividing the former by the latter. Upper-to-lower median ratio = 1.11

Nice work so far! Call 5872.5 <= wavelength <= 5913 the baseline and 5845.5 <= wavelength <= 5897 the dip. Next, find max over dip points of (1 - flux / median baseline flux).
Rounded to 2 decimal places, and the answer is 0.32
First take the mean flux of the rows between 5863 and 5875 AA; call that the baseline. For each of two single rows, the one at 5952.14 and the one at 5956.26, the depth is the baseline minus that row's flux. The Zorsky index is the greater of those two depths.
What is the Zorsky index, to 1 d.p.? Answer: 2.1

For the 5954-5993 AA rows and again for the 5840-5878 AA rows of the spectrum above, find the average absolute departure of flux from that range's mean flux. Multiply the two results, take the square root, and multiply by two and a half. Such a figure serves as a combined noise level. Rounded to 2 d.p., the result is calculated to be 1.55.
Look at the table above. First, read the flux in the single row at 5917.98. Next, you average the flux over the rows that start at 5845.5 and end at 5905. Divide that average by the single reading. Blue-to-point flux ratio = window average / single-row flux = 0.99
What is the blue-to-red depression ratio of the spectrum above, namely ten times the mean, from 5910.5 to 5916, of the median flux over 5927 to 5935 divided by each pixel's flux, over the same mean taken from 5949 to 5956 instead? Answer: 10.0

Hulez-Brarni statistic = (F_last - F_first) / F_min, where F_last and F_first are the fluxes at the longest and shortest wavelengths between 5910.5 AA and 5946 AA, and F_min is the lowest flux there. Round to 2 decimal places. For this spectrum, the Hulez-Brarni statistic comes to 0.13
